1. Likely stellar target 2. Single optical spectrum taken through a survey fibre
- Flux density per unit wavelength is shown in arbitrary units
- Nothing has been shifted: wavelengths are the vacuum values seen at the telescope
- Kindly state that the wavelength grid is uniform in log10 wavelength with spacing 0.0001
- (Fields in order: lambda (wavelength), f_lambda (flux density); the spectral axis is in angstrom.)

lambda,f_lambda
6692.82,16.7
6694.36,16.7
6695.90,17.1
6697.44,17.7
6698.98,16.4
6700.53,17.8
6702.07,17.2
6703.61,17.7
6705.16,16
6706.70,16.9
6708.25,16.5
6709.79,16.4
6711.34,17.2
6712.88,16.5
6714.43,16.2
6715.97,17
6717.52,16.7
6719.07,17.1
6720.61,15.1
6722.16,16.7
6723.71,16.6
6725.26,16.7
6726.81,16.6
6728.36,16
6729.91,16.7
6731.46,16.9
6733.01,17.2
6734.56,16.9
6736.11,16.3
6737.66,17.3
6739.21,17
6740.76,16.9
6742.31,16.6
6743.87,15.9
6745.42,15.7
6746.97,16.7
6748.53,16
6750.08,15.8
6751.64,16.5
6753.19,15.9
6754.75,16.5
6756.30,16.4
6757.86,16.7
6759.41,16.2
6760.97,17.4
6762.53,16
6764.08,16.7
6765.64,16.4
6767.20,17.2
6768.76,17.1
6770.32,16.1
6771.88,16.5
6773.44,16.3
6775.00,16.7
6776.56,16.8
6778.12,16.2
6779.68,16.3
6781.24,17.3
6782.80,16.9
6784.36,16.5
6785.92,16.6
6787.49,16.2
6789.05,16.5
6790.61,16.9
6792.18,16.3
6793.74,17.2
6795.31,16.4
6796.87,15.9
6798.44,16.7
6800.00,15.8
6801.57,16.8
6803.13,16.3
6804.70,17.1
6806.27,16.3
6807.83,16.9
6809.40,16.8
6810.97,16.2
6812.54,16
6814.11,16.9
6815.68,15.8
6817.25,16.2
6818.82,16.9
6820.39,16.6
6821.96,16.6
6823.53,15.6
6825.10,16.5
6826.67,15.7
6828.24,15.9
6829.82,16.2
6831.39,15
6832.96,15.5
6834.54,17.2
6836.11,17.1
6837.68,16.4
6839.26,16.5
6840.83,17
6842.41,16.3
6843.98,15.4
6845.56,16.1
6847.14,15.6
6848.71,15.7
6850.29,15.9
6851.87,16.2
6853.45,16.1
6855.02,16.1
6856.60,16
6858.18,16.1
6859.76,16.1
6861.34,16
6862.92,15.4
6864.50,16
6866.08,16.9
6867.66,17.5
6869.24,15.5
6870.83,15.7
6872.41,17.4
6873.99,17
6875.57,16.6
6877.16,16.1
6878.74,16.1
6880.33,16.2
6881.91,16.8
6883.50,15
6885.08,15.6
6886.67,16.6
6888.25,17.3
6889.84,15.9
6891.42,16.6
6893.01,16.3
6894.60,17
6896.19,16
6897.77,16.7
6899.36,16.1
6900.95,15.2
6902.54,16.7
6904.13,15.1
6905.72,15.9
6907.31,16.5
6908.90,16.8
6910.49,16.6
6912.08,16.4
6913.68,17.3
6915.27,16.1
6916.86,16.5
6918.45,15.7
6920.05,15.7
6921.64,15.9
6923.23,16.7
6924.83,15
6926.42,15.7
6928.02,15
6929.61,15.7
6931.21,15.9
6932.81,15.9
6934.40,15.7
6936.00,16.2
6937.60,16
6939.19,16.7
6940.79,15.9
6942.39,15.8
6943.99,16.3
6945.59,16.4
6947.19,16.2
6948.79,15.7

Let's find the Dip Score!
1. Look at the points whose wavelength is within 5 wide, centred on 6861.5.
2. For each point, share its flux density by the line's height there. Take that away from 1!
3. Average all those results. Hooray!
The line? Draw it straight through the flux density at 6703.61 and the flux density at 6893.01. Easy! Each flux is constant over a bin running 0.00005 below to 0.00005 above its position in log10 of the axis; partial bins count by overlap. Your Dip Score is 0.042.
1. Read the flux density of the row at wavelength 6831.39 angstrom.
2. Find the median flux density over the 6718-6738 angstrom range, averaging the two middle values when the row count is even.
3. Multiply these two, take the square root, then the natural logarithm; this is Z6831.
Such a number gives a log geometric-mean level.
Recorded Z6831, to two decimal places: 2.76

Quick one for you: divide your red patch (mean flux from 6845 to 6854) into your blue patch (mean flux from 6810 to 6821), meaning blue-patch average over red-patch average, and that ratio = 1.03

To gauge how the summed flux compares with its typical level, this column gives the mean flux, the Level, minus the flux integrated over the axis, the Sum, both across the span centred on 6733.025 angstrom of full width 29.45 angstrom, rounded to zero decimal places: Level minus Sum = -472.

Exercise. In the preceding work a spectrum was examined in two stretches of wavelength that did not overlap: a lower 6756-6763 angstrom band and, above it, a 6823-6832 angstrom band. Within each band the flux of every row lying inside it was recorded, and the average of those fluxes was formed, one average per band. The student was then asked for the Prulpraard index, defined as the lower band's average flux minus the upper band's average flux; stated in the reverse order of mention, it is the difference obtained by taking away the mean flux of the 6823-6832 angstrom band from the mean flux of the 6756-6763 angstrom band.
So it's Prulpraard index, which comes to 0.72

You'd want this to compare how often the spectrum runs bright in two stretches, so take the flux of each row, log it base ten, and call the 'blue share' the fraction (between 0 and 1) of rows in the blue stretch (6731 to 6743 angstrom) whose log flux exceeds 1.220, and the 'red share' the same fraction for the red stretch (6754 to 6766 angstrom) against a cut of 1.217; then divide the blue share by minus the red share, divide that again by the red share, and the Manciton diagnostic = -3.5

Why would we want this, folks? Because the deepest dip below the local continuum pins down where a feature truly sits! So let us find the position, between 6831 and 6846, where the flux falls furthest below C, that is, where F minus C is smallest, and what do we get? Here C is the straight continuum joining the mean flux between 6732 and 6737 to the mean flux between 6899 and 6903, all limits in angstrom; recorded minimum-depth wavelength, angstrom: 6831.39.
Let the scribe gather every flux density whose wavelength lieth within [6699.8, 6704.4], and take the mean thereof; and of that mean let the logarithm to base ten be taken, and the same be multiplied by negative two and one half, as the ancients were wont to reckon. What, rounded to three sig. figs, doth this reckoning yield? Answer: -3.11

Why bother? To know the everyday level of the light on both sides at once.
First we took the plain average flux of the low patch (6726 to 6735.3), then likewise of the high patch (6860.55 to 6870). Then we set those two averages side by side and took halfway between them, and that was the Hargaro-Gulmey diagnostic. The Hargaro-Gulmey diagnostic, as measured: 16.5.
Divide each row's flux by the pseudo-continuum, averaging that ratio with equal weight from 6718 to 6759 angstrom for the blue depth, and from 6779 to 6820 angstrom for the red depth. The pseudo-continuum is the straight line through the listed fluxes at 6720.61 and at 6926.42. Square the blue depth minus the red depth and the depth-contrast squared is 0.0001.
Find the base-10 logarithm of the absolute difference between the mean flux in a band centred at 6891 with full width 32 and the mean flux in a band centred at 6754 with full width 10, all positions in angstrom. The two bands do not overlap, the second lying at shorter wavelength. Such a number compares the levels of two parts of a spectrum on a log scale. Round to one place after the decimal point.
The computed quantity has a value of -1.0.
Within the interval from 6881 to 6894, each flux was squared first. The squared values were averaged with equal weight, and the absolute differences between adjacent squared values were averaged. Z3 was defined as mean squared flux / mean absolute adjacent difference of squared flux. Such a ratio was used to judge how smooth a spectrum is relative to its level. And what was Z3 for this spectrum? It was 8.8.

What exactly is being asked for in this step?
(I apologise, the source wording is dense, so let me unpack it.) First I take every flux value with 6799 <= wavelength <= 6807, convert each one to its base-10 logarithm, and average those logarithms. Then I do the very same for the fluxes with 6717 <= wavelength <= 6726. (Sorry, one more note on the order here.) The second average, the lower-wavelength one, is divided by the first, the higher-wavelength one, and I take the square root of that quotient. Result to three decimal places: 1.000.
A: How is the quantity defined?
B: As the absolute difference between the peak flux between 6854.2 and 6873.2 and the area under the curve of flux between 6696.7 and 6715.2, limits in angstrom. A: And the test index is 295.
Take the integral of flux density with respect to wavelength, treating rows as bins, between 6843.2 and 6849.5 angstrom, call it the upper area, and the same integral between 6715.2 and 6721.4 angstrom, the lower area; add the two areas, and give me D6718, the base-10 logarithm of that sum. 2.303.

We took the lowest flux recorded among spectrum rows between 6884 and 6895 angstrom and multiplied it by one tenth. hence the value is 1.56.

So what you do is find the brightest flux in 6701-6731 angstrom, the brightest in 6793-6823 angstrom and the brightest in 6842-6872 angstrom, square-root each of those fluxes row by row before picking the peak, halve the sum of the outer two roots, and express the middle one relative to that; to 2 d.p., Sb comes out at 0.99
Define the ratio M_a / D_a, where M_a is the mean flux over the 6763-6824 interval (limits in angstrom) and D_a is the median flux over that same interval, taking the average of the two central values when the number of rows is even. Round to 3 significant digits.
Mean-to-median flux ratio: 1.00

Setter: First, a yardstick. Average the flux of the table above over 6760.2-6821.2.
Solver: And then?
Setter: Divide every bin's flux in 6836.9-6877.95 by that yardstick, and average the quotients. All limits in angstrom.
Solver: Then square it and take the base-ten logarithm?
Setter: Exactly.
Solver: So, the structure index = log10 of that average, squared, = -0.018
